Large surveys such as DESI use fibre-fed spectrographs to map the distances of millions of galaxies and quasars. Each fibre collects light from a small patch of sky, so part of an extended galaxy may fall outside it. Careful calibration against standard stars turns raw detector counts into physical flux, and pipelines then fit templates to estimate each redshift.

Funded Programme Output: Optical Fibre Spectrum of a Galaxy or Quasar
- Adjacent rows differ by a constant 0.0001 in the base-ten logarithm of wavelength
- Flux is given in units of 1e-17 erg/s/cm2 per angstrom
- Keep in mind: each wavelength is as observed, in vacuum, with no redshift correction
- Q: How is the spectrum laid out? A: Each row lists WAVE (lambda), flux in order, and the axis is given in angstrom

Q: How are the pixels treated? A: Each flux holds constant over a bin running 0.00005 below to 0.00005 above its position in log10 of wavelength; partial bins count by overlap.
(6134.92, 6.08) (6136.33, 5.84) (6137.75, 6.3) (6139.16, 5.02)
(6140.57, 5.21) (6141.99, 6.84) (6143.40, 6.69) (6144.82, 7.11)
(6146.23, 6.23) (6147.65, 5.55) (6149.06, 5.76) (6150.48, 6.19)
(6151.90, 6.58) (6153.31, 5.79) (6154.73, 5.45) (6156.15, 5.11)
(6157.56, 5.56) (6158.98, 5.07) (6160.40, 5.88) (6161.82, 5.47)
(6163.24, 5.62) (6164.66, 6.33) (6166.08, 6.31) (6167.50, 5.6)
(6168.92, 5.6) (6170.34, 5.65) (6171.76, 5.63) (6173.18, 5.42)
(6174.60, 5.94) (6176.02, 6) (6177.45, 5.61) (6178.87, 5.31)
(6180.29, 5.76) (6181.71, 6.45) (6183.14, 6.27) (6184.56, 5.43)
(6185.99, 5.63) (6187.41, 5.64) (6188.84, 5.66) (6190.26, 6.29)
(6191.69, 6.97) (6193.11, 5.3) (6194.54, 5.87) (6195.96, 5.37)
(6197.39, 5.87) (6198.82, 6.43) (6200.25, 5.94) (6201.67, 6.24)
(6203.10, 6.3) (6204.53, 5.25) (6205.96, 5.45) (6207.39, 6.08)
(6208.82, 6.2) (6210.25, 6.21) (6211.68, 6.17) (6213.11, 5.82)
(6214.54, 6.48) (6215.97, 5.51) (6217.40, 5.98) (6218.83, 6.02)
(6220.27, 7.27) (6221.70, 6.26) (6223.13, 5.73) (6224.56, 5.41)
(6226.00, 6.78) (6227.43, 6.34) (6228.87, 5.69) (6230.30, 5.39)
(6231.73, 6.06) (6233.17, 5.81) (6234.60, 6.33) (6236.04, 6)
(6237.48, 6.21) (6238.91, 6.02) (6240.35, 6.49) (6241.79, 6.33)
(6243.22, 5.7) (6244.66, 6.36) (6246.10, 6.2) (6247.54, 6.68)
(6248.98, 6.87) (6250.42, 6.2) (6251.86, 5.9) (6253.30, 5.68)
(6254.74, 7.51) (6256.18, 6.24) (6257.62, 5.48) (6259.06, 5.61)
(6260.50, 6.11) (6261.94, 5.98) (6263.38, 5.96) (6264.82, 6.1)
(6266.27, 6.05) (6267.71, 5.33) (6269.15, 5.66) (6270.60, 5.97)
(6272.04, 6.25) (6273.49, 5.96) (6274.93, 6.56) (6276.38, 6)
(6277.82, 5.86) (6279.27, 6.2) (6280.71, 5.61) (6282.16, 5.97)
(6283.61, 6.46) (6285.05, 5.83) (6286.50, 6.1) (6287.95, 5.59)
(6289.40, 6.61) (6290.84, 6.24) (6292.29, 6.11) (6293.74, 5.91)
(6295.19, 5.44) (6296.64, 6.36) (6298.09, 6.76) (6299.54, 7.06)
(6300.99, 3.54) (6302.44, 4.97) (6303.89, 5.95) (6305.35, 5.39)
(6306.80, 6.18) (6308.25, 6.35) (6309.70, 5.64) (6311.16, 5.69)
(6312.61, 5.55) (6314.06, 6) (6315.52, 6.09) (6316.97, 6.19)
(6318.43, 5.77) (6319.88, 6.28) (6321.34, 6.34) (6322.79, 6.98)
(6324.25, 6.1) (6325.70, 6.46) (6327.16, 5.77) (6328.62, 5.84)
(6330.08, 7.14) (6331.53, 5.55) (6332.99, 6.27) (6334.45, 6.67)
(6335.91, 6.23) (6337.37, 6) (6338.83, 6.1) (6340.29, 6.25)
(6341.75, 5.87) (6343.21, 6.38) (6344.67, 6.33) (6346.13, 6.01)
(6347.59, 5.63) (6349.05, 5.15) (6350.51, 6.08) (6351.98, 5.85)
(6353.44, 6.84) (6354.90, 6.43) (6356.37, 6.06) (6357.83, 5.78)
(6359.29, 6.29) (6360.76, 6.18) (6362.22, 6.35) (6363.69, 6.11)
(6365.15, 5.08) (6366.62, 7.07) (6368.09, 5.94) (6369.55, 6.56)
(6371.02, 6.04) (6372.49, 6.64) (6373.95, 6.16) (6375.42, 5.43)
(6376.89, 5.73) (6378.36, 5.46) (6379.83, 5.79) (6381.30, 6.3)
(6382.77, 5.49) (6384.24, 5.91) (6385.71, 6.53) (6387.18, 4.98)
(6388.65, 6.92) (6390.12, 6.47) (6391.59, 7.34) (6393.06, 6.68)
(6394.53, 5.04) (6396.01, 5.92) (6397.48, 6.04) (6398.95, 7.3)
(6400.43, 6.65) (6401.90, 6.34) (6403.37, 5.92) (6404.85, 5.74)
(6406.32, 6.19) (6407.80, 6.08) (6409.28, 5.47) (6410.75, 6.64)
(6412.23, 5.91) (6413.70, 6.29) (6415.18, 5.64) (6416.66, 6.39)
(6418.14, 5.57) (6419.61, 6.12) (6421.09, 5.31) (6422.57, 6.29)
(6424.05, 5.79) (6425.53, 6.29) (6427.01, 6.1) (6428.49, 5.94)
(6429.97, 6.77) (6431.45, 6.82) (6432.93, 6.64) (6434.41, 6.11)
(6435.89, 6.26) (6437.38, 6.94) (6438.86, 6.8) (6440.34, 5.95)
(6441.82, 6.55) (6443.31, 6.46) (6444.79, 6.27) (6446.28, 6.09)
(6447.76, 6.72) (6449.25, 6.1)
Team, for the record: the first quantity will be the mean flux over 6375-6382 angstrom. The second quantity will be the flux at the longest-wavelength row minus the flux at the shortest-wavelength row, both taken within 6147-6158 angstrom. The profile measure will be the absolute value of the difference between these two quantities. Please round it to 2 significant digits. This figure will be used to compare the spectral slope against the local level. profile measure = 5.7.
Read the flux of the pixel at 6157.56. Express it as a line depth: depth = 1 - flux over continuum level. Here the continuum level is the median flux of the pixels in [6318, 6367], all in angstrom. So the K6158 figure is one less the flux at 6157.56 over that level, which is 0.10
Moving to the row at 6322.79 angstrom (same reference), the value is -0.14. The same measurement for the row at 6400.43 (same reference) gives -0.08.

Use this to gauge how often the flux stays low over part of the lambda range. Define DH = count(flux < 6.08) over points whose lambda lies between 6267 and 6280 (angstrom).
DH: 6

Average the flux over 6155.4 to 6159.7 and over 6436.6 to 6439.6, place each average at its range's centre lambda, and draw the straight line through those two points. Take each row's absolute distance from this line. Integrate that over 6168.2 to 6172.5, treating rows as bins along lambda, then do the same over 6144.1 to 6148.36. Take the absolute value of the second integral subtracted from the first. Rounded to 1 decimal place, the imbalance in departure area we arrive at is 3.4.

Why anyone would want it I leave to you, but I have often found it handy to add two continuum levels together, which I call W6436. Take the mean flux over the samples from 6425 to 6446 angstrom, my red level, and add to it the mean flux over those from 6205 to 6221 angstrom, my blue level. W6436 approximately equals 12.5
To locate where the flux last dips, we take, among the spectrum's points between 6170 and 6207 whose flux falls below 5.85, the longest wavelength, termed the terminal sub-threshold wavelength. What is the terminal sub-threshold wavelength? 6205.96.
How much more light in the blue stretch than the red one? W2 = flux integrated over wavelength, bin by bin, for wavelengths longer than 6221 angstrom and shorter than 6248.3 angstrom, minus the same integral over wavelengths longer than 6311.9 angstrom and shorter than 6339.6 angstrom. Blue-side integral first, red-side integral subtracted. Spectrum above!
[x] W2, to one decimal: -4.7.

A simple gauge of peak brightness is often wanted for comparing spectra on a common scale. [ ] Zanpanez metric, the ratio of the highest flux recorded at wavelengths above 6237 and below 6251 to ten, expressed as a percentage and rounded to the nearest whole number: 69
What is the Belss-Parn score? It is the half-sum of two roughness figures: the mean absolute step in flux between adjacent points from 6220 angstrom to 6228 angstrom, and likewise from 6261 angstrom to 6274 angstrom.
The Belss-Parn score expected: 0.50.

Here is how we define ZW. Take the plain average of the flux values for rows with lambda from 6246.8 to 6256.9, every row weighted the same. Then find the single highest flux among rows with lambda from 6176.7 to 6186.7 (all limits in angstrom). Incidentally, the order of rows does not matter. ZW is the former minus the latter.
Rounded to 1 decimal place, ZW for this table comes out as 0.0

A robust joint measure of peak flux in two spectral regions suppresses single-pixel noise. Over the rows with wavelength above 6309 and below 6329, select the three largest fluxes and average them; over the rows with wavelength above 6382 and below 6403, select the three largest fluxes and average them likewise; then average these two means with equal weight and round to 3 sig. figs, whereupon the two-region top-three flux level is 6.89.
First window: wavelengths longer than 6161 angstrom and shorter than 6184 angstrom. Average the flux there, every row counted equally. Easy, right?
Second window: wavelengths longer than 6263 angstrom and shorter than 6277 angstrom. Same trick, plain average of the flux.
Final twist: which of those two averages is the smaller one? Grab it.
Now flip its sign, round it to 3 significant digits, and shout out -5.81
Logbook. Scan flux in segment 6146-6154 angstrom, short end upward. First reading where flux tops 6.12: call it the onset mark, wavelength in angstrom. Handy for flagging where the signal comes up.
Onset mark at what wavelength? 6146.23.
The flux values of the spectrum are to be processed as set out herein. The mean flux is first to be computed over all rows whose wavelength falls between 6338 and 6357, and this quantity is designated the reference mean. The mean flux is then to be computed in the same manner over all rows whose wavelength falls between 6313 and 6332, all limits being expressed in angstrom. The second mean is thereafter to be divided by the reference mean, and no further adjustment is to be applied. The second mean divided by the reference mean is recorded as 1.019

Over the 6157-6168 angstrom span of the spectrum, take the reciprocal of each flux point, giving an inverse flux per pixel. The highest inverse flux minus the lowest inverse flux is 0.039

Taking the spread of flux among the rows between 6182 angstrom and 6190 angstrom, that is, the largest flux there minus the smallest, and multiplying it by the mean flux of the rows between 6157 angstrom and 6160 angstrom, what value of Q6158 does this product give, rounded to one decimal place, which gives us 4.5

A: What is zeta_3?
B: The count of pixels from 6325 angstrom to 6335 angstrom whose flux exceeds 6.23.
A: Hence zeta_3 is 4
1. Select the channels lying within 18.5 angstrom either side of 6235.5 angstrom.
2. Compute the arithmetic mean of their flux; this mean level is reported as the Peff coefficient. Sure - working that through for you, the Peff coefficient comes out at 6.143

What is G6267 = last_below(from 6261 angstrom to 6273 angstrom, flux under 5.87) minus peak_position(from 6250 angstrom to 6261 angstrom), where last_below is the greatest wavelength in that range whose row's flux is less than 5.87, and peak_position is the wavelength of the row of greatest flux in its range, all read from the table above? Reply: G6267 14.4 angstrom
